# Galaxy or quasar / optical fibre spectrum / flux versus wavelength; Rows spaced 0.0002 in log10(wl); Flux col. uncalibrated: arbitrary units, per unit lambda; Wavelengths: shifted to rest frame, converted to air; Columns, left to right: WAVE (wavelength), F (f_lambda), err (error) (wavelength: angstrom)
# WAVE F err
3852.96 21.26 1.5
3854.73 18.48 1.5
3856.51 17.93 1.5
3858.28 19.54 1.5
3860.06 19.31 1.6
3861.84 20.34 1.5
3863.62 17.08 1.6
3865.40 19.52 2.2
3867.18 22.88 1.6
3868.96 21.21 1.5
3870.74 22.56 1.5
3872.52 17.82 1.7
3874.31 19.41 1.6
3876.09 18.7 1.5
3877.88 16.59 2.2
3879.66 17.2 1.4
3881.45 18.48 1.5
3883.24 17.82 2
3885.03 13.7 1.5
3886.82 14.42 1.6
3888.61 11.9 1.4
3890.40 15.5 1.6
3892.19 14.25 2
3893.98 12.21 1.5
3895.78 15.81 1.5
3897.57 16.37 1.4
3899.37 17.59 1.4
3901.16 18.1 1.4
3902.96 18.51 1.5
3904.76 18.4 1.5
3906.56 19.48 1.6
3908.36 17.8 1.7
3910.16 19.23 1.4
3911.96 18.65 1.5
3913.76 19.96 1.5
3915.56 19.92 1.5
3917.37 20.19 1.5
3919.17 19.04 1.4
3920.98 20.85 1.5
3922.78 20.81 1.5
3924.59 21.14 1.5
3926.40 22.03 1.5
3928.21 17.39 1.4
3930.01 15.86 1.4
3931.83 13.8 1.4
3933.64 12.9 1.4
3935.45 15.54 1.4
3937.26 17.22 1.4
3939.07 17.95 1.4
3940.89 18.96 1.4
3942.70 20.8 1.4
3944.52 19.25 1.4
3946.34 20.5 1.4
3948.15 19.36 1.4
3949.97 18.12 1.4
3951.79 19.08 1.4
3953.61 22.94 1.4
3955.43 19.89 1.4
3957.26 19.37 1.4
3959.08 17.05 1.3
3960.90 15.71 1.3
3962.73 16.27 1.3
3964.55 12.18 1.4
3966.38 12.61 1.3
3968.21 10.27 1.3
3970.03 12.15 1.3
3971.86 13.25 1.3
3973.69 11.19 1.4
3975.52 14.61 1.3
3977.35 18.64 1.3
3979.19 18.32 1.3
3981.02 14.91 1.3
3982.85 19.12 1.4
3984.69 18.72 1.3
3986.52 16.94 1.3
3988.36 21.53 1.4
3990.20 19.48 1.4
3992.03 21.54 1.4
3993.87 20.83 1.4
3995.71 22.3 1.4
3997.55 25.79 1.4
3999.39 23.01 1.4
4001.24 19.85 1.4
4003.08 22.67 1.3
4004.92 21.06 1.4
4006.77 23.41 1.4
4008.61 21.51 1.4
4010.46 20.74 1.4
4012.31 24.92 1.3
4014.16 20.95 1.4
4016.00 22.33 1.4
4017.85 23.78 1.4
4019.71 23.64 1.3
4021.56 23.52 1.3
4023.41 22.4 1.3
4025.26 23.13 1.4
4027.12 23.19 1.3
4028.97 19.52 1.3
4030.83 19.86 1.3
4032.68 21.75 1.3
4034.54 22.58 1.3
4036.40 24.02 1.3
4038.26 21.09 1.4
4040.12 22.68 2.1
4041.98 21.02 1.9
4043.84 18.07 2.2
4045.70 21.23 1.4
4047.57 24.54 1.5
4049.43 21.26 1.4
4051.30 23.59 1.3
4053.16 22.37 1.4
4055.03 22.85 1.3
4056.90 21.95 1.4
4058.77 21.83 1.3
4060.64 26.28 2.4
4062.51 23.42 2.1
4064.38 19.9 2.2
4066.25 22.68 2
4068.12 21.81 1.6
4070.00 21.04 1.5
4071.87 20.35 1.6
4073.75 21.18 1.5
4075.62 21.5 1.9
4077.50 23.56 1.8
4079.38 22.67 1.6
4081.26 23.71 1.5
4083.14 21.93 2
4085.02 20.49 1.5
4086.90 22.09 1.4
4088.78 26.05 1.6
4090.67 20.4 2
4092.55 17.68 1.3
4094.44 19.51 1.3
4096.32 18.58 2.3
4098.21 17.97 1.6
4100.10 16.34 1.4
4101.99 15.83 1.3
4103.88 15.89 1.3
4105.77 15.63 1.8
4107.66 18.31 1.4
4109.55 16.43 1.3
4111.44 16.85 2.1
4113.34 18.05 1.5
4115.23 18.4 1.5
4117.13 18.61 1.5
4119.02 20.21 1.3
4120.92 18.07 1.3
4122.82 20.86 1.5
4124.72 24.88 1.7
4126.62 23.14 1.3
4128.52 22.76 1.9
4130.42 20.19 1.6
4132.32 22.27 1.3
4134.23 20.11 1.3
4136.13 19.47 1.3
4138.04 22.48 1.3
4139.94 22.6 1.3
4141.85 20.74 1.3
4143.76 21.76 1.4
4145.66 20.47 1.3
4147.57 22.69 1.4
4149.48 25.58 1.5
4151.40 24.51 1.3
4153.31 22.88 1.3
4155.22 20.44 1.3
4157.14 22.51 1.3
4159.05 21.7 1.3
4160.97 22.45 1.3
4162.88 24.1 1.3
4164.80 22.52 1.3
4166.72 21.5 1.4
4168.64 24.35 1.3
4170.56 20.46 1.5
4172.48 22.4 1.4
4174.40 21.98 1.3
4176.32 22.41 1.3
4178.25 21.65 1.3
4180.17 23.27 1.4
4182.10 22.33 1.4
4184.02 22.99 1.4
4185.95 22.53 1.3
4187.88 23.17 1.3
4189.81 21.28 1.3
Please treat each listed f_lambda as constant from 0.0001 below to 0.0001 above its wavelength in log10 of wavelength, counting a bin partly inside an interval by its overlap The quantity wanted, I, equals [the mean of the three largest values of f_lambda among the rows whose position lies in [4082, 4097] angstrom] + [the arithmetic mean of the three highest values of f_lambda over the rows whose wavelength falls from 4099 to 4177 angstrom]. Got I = 48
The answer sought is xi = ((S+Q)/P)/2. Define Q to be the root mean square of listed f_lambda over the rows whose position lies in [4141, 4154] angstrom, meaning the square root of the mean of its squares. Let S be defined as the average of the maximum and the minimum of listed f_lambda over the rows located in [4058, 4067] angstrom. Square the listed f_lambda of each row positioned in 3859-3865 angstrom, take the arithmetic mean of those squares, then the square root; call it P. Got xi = 1.21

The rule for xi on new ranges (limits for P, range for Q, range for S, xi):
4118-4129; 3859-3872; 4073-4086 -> 0.98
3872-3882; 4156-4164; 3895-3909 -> 1.12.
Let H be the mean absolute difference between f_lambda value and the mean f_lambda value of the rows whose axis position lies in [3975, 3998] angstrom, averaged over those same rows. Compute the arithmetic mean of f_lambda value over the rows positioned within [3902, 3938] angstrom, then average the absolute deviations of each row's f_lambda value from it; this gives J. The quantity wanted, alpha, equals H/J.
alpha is 1.2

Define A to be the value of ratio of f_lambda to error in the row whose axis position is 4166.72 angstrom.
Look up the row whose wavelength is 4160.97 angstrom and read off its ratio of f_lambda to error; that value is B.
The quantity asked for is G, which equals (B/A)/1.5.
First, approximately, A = 15.4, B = 17.3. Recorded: 0.75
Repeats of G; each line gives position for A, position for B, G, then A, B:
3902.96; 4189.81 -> 0.88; 12.3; 16.4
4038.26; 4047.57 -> 0.72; 15.1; 16.4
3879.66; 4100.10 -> 0.63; 12.3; 11.7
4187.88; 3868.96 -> 0.53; 17.8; 14.1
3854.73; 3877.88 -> 0.41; 12.3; 7.5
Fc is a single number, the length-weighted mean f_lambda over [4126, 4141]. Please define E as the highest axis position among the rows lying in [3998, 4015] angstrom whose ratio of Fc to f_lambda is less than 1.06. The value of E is 4014.16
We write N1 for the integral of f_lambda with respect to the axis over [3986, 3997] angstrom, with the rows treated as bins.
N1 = 228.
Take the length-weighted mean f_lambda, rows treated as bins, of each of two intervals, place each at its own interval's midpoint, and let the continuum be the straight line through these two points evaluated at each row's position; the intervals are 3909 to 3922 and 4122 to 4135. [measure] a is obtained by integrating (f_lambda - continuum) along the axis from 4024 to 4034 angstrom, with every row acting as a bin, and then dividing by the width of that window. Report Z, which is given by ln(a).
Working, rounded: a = 0.62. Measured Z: -0.48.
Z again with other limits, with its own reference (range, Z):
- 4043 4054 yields -0.35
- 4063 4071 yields -2.40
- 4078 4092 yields -0.22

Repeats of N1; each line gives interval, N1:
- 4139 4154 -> 340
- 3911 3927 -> 324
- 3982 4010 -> 593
